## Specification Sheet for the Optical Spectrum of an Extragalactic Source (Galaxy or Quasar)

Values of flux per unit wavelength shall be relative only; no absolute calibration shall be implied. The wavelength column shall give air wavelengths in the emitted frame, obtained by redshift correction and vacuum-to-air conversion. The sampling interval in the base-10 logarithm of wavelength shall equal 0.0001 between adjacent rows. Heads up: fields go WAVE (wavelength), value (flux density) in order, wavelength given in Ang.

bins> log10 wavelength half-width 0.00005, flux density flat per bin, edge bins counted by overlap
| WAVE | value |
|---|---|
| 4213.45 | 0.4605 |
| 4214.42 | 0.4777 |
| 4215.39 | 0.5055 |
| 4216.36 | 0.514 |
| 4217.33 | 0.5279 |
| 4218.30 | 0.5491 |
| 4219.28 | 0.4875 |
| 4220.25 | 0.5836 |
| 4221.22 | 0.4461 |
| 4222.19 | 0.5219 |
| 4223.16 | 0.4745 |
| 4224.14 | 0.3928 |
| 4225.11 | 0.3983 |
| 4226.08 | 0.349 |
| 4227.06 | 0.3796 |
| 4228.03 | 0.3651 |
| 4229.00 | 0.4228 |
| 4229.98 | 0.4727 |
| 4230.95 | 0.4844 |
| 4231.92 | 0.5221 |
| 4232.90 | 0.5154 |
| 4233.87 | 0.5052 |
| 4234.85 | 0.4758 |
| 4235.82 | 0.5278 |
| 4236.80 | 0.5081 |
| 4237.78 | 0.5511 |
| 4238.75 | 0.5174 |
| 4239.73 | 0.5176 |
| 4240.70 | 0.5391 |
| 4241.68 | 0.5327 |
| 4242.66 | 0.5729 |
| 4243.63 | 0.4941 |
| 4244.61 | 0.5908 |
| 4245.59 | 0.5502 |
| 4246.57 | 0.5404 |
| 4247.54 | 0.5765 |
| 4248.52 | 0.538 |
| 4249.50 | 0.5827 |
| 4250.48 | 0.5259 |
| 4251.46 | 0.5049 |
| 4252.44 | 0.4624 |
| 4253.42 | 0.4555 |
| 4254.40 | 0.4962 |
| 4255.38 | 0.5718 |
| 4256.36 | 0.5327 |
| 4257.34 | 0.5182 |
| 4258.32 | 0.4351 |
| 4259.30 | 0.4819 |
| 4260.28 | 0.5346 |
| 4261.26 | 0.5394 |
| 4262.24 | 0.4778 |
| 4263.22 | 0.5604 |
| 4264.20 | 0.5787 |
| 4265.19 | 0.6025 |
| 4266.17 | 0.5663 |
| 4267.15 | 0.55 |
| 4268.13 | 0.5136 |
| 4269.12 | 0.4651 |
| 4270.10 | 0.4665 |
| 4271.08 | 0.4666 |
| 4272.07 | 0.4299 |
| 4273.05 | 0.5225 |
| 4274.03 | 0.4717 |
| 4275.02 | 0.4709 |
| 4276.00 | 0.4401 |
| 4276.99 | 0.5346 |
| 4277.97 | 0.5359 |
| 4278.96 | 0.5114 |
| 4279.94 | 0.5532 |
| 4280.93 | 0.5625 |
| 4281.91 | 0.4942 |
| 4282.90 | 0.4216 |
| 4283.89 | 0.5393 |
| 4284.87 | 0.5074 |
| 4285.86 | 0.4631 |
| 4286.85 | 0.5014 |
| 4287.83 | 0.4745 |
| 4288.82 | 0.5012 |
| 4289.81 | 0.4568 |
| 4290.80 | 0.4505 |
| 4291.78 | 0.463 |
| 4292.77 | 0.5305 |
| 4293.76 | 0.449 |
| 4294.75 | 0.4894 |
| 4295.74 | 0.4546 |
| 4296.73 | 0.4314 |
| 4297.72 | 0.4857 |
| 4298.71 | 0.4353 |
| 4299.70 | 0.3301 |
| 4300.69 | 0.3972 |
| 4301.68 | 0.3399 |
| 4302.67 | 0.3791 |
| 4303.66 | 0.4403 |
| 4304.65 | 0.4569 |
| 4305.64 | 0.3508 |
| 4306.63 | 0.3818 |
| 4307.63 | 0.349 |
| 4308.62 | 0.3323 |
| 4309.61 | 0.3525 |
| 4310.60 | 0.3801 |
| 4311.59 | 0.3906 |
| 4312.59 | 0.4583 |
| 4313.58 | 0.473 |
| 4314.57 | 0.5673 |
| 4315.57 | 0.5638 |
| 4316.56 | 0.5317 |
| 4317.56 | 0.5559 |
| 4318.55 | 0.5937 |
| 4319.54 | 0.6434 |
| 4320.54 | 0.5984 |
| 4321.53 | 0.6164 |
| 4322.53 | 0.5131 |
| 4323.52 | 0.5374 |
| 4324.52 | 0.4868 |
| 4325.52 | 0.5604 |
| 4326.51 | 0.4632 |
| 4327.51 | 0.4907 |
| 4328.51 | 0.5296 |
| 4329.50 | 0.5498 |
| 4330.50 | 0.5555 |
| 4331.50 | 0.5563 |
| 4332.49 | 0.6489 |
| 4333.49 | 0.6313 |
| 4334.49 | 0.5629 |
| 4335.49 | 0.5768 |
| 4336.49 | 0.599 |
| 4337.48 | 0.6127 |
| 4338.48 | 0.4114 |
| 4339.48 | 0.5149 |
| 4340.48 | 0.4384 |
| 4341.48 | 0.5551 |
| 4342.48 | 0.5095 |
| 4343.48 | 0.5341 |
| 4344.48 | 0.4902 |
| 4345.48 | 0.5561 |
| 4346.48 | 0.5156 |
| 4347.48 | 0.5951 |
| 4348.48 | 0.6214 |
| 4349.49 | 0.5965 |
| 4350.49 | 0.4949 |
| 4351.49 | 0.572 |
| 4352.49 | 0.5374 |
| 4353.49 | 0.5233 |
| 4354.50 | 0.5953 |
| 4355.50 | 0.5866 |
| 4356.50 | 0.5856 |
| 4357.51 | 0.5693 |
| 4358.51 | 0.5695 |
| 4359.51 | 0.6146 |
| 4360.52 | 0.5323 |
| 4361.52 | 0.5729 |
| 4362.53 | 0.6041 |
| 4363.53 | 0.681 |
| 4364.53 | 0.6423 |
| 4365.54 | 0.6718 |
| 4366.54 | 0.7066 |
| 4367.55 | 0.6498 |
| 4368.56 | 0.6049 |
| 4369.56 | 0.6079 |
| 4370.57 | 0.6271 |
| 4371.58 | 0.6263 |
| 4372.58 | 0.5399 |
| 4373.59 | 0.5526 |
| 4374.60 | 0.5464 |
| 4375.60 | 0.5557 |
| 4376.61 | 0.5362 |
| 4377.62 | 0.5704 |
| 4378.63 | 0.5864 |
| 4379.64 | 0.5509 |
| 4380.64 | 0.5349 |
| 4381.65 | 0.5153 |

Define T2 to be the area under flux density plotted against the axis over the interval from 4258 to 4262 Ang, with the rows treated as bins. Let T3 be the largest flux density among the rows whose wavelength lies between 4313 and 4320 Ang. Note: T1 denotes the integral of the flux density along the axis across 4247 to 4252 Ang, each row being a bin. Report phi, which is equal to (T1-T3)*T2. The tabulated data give 4.2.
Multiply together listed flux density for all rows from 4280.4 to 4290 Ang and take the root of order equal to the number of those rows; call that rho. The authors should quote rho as 0.49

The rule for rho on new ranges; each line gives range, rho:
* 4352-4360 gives 0.57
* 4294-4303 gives 0.41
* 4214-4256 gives 0.50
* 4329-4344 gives 0.55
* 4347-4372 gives 0.60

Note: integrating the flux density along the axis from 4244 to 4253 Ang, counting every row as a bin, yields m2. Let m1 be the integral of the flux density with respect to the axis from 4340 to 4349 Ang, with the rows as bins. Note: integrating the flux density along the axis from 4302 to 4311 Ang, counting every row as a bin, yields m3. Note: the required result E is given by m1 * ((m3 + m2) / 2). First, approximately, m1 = 4.82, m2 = 4.9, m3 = 3.4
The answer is 19.9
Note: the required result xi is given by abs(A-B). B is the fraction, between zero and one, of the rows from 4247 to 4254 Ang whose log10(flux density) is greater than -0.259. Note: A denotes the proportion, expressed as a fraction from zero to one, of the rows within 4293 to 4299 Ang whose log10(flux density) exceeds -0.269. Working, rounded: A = 0.0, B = 0.3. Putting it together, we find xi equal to 0.29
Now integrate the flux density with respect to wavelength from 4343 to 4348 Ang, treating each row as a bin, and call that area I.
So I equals 2.69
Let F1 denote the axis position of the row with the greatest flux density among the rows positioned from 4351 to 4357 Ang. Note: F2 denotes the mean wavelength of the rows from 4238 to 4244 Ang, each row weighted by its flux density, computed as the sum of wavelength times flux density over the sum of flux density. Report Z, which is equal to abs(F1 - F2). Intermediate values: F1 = 4354.50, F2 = 4241.2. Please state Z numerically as 113.3 Ang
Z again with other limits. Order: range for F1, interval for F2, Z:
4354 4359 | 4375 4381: 23.6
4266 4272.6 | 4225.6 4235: 35.4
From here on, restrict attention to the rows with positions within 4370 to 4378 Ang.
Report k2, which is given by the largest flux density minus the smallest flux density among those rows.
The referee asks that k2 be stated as 0.091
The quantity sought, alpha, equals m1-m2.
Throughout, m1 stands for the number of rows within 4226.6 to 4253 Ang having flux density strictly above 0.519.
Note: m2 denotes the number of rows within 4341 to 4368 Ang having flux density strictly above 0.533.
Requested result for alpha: -8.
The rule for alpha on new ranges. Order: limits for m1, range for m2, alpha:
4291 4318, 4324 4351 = -11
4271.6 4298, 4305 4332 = -5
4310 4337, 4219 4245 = 14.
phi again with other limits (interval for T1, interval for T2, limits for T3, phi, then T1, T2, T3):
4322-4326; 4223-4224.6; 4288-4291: 1.1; 2.1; 0.7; 0.5012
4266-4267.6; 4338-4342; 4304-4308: 0.8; 0.9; 1.9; 0.4569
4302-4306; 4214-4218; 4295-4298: 2.3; 1.6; 2.0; 0.4857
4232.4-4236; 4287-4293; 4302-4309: 3.9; 1.8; 2.9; 0.4569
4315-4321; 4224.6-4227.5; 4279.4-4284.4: 3.2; 3.5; 1.1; 0.5625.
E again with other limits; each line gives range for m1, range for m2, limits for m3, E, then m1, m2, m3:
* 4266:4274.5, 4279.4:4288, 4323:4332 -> 19.0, 4.19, 4.3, 4.7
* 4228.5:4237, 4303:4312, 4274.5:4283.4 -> 16.5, 4.18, 3.4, 4.5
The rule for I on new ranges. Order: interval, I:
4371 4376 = 2.83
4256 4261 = 2.51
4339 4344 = 2.55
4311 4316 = 2.44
